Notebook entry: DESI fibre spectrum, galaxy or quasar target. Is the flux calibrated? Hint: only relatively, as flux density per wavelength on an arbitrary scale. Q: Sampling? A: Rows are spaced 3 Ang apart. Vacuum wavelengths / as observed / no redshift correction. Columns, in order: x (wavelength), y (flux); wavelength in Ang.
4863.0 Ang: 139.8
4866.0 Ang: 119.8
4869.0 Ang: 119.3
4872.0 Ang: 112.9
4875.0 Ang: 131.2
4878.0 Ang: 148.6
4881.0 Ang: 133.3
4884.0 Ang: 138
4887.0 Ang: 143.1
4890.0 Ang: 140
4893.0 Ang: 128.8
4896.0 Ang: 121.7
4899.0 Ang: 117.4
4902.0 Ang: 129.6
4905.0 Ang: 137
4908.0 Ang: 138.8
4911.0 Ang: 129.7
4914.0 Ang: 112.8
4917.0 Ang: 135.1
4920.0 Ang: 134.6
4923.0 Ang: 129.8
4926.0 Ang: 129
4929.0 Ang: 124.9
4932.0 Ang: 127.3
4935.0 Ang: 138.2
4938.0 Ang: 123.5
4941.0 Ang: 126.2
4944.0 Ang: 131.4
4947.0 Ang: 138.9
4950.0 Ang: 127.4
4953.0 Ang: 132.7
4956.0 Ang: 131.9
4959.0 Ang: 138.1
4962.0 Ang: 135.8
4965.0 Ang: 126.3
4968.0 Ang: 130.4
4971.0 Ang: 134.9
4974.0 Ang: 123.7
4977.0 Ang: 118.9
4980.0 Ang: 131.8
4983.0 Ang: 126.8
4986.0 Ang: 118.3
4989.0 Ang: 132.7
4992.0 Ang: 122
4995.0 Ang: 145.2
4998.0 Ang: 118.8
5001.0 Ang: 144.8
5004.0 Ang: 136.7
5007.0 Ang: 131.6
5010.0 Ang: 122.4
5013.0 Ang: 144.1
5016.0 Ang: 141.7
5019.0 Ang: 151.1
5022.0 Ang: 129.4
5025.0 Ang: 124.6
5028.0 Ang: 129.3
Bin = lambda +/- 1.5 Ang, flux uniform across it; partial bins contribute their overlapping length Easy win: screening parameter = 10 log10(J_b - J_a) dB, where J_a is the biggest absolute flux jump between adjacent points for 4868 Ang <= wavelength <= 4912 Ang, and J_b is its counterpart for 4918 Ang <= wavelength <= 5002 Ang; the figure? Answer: 9.1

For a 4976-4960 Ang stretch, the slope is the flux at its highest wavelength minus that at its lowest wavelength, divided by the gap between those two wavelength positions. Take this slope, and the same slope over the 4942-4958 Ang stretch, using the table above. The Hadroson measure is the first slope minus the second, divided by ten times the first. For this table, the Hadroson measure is 0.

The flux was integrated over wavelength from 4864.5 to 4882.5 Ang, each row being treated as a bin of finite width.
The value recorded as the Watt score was 2295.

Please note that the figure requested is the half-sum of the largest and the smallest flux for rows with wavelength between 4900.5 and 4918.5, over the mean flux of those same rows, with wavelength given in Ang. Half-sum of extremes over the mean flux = 0.96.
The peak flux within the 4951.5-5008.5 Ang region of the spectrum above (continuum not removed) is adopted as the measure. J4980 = 145.2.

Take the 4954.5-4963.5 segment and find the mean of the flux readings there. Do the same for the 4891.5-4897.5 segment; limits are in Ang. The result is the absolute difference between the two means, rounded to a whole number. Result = 10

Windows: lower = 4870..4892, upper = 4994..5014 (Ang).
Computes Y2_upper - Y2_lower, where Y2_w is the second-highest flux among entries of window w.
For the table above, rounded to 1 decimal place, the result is 1.7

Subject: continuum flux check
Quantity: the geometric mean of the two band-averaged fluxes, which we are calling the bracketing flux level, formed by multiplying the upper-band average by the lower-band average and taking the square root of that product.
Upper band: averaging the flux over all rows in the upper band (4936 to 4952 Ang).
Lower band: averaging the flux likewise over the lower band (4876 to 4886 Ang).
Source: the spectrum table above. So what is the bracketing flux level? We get 135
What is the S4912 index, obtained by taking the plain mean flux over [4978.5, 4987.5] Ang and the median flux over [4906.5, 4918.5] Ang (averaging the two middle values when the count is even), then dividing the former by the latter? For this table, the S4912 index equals 0.95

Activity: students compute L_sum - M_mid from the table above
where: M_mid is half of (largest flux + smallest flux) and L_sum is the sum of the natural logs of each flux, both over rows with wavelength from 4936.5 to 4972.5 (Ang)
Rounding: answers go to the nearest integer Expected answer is -73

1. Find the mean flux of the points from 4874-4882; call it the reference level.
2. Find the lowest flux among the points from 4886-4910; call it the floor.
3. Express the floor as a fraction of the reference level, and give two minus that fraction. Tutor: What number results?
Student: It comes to 1.15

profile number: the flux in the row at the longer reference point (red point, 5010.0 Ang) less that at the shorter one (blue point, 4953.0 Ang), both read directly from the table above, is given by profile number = -10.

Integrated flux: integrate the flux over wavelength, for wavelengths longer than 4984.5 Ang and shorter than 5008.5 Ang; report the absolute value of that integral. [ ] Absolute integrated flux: 3150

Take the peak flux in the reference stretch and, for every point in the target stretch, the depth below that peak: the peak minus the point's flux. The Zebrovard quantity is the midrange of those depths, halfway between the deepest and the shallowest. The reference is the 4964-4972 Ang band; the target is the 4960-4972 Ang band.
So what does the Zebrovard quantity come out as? 4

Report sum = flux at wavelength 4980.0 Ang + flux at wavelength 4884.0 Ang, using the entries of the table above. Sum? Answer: 270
